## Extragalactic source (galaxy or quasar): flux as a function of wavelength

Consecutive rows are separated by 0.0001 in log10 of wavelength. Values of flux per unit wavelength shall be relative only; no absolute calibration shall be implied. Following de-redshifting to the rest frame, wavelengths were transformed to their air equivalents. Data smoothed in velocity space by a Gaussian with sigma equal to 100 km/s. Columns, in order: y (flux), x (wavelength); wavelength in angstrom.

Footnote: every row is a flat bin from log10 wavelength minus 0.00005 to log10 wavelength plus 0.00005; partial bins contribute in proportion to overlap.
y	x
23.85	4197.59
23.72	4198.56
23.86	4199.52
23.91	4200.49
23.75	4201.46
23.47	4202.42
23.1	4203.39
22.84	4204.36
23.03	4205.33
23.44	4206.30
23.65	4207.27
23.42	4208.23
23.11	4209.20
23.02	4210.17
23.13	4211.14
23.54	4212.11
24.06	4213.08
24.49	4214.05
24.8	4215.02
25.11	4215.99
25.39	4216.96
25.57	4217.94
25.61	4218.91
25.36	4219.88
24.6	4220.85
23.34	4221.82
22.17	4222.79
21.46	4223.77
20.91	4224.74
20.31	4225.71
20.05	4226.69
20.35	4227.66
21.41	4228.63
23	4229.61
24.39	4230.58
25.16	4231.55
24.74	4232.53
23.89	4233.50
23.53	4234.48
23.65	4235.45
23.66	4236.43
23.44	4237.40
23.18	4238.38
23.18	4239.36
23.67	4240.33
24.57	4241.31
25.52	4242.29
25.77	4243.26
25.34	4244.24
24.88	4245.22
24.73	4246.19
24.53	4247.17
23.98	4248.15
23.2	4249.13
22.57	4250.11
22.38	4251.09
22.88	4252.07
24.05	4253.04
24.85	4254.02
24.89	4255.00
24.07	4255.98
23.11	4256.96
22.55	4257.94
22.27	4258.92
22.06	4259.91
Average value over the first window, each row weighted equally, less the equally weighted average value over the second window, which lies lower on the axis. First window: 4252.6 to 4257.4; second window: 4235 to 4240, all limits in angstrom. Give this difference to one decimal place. 0.8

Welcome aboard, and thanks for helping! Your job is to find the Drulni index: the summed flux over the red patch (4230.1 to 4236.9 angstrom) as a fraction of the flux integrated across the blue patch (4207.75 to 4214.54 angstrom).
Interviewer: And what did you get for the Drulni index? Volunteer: 1.06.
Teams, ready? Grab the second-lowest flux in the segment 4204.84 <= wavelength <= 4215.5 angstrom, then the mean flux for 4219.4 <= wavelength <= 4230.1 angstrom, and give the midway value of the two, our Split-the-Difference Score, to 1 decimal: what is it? 22.6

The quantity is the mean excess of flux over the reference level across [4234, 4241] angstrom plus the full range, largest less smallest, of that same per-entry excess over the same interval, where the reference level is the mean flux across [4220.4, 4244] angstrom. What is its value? 0.8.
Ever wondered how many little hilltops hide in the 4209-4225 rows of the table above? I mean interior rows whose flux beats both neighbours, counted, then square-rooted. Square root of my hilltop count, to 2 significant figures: 1.0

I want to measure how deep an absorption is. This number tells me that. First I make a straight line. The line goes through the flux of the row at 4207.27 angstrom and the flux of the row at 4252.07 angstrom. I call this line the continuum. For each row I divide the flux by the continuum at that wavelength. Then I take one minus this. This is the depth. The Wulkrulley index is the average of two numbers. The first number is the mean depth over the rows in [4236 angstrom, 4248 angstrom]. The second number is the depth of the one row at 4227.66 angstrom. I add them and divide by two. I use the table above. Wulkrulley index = 0.03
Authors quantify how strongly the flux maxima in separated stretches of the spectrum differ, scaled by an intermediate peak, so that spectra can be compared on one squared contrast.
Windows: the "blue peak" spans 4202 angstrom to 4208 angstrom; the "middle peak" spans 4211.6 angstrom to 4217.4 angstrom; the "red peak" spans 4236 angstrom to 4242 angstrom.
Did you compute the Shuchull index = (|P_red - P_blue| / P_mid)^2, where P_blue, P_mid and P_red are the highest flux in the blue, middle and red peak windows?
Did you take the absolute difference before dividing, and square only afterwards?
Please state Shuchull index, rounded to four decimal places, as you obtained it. 0.0013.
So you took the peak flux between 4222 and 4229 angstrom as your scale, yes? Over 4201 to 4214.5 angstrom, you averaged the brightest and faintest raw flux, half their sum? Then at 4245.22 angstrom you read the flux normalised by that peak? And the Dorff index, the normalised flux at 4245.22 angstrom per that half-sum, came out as 0.047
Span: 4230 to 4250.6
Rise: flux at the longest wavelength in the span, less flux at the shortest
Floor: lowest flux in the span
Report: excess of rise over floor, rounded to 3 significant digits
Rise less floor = -24.4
